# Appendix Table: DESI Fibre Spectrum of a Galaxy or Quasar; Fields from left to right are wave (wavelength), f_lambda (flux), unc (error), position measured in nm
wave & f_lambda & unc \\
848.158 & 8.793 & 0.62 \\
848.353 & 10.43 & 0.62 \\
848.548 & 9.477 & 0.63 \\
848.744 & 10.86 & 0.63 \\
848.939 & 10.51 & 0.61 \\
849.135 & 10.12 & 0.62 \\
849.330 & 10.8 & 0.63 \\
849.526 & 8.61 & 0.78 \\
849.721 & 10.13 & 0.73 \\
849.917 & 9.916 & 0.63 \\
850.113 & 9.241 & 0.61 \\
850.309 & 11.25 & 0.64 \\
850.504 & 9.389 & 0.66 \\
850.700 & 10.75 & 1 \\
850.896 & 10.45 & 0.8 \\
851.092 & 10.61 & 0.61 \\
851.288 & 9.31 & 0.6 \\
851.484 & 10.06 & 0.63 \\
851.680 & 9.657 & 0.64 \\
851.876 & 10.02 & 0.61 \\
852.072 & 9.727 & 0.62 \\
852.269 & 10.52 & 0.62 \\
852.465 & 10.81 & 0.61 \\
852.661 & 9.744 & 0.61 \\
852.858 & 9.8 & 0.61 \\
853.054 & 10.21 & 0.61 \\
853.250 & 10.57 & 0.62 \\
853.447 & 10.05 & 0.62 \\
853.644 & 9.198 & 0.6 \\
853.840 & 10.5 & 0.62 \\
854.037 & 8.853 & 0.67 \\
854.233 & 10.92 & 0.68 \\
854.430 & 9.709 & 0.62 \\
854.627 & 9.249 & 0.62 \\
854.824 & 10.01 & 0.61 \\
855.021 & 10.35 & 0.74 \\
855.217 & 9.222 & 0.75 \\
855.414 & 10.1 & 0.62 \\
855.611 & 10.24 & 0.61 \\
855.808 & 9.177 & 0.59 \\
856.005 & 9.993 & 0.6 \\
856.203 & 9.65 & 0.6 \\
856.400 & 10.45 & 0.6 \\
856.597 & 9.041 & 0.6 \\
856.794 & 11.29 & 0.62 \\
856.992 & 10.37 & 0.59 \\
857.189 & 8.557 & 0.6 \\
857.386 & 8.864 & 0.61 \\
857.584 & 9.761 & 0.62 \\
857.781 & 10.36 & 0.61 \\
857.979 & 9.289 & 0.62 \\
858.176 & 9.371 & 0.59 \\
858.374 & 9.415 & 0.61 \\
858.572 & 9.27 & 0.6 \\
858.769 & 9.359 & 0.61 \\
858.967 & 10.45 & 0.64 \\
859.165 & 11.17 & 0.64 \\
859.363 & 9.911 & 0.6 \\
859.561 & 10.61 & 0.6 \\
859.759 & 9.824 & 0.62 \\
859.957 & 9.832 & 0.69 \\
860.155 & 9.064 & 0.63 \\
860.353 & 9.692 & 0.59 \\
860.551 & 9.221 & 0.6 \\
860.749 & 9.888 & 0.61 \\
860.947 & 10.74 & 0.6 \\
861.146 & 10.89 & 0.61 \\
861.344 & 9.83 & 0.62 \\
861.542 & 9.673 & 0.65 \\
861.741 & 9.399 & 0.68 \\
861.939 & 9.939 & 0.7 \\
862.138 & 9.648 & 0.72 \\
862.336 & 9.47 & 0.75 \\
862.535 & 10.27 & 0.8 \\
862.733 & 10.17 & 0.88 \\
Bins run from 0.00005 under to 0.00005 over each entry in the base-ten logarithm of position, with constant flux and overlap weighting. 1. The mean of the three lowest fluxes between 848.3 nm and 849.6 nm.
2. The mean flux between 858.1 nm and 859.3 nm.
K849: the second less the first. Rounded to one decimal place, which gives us 0.4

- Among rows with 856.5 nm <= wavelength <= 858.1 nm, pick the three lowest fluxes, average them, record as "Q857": 8.82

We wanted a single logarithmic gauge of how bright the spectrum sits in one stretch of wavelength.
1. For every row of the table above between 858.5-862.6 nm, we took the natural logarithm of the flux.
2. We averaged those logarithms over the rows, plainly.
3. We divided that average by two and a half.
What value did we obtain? 0.9169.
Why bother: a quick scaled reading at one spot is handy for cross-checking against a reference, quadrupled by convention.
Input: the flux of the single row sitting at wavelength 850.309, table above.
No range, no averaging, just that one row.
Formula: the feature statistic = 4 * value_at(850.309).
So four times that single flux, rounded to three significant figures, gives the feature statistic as 45.0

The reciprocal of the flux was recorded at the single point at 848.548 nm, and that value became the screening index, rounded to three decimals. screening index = 0.106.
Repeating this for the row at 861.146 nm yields 0.092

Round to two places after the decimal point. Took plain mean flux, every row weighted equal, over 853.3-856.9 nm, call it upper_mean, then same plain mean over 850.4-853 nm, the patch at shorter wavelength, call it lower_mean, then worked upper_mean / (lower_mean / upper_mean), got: 9.72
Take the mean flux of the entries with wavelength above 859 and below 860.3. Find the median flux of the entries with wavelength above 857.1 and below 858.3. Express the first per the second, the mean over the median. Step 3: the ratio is 1.08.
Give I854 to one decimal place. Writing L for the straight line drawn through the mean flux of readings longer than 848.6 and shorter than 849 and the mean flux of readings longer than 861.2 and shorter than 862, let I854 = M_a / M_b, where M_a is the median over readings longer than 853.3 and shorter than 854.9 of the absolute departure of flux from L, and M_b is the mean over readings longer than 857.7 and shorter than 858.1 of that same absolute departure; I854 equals 1.1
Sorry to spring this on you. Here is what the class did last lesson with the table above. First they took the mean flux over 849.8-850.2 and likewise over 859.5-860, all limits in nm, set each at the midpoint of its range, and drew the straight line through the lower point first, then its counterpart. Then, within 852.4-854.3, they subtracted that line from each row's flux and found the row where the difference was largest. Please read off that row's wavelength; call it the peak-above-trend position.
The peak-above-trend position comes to 854.233 nm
